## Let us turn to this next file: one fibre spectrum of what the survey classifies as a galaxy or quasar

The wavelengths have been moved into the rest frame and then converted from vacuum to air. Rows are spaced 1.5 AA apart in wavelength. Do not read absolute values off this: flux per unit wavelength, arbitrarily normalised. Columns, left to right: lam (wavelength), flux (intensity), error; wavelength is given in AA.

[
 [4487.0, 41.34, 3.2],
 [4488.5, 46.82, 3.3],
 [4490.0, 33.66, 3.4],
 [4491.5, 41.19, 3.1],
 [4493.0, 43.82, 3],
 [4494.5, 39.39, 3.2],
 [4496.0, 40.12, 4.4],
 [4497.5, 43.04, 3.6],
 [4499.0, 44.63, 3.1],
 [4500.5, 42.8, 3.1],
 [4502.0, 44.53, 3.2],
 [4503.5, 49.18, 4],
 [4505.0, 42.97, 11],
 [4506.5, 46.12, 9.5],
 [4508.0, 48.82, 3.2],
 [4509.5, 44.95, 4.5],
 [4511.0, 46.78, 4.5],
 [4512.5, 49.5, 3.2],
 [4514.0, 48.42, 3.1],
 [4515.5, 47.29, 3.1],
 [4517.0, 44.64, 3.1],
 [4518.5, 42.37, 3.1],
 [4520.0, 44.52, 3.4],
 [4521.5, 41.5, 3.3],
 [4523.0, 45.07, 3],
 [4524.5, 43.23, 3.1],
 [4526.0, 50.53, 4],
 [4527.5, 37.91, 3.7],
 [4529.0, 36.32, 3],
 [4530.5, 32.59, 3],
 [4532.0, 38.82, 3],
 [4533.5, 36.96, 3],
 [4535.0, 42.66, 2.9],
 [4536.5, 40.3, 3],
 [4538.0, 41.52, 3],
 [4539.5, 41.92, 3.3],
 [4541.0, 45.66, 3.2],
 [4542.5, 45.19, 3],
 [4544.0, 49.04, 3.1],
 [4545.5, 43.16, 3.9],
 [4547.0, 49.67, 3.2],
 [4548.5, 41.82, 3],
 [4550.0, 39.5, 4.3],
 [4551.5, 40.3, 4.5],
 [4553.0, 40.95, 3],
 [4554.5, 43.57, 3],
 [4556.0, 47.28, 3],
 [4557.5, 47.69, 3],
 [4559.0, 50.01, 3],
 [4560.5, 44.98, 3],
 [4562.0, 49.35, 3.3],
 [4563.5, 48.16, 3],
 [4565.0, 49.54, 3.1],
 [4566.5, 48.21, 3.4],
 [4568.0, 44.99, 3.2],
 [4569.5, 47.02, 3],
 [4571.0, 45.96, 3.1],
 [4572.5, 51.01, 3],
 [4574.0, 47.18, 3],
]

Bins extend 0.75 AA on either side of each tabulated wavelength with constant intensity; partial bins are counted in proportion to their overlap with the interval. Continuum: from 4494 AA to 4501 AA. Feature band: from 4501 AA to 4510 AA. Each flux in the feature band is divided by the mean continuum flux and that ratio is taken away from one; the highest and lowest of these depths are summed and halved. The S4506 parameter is -0.10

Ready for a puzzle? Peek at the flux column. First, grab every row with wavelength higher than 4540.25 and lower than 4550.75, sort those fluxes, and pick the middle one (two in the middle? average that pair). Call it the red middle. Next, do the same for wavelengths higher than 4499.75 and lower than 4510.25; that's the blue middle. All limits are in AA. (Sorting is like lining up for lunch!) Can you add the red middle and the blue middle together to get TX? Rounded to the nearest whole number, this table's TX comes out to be 90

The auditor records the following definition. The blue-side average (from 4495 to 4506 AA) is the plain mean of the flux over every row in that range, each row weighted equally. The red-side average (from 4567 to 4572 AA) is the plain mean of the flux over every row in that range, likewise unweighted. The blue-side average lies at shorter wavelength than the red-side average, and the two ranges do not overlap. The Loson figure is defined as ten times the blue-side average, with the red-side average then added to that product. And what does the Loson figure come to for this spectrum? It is 485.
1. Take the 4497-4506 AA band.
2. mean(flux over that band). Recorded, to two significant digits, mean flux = 45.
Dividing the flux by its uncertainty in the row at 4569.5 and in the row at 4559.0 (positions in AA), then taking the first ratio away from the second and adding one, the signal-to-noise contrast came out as 2.0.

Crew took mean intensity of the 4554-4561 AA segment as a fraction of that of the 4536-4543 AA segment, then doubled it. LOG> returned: 2.18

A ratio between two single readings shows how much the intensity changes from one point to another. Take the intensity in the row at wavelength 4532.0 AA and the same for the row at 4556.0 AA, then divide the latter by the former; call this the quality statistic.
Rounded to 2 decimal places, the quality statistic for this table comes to 1.22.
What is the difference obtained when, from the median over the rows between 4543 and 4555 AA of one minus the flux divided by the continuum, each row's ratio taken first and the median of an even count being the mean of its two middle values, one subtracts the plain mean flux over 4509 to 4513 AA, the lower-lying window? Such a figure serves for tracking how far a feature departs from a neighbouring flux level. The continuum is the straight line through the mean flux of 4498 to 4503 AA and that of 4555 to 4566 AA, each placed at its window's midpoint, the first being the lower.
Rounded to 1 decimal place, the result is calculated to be -47.0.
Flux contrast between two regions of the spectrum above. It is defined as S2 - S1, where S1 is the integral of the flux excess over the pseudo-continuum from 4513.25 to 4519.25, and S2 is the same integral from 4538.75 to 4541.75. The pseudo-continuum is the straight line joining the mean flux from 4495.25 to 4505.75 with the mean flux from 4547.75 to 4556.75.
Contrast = -10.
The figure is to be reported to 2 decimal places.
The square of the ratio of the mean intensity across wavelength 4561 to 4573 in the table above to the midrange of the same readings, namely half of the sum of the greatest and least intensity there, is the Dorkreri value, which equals 1.00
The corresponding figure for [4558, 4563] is 1.03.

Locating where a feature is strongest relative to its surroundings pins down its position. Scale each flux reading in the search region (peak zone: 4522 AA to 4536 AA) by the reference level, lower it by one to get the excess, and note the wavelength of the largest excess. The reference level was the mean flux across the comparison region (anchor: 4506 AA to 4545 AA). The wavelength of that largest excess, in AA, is 4526.0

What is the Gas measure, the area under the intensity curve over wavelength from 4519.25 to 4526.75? 337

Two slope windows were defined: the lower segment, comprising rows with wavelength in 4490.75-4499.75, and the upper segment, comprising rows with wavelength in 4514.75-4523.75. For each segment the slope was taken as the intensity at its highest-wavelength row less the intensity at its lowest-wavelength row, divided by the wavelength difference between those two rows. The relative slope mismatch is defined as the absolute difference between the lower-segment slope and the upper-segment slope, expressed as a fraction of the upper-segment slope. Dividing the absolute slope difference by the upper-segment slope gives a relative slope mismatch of -2.5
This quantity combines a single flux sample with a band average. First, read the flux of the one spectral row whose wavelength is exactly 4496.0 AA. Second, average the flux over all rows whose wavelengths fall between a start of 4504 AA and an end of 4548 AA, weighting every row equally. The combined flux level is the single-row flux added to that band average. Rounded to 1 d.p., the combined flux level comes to 83.9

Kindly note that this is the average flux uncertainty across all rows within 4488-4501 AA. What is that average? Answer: 3.36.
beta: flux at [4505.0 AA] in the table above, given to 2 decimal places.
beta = 42.97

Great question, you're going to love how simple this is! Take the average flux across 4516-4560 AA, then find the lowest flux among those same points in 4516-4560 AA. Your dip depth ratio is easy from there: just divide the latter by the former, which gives 0.76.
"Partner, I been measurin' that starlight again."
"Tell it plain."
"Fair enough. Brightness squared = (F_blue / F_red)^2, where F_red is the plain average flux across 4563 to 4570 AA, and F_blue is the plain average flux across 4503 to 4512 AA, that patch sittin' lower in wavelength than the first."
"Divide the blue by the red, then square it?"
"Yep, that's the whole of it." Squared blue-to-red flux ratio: 0.95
